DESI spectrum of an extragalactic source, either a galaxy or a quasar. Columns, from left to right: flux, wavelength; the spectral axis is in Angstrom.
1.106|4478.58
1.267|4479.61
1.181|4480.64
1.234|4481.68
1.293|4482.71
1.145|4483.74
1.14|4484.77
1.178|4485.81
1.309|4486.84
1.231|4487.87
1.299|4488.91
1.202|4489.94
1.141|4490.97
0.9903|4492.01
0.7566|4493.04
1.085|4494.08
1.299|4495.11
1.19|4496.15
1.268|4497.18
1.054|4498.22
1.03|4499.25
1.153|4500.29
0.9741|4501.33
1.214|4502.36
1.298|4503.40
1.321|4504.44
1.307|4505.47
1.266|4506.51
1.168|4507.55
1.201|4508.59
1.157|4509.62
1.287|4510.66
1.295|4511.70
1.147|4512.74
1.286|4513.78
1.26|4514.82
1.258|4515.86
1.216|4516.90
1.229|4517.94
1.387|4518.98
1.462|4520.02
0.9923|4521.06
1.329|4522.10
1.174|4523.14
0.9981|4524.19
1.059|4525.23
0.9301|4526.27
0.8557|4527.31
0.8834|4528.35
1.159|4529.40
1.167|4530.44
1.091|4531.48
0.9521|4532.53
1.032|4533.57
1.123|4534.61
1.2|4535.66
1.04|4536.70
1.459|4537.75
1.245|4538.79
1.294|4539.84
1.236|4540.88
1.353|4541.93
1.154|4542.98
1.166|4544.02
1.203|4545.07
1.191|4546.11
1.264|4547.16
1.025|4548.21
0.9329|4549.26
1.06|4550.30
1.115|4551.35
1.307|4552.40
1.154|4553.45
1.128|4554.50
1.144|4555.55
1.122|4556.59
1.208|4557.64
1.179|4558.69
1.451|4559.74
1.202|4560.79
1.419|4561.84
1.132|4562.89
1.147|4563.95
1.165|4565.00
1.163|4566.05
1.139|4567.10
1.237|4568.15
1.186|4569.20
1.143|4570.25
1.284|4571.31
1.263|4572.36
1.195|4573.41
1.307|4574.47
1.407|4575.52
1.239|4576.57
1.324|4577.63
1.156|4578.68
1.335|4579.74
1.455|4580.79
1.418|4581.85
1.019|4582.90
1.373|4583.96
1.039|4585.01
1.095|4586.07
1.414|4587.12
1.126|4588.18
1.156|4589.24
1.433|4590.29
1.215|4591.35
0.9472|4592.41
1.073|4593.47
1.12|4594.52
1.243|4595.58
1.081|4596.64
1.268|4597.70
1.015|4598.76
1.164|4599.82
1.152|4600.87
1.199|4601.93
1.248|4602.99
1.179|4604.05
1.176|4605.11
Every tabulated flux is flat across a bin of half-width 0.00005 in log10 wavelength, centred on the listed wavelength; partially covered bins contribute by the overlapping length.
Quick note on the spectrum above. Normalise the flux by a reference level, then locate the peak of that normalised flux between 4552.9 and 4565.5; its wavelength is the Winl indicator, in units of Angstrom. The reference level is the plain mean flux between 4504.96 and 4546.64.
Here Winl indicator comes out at 4559.74 Angstrom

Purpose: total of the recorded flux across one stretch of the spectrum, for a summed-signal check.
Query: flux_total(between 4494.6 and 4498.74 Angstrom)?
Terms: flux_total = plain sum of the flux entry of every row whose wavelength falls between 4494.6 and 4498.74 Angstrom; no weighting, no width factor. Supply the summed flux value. 4.81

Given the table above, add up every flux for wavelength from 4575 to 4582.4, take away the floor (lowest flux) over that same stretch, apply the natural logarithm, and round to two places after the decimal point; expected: 2.10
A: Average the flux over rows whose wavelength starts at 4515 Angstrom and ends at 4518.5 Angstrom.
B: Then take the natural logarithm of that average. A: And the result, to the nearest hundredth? 0.21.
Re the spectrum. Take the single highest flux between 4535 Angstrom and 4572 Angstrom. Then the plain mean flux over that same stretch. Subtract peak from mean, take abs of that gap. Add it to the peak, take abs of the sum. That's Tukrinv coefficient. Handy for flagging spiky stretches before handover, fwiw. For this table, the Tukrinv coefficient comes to 1.72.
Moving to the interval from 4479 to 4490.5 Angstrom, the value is 1.39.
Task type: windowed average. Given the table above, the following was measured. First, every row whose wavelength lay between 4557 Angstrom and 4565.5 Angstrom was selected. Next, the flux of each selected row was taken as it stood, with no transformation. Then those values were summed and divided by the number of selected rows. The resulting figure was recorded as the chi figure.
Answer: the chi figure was 1.24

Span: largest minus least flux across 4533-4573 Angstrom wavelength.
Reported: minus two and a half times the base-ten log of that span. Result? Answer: 0.70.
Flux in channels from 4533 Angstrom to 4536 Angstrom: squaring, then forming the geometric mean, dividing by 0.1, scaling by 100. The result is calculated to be 1246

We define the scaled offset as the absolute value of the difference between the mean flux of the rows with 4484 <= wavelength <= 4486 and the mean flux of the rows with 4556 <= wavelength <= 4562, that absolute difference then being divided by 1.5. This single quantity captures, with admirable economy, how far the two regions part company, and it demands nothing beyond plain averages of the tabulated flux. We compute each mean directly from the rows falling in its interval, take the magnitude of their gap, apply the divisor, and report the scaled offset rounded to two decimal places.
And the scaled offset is 0.07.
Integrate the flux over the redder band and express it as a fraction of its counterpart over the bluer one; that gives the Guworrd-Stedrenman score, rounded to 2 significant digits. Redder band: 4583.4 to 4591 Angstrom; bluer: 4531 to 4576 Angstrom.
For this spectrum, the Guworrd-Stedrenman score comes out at 0.17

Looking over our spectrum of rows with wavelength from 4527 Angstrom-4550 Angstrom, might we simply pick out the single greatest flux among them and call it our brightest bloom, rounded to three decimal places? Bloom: 1.459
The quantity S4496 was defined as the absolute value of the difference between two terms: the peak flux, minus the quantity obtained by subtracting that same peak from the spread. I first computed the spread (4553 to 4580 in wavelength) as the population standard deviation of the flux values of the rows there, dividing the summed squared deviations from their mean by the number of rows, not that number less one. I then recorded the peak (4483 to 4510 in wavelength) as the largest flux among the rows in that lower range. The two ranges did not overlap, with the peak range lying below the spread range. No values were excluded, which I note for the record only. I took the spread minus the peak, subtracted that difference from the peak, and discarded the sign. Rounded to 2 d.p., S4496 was 2.55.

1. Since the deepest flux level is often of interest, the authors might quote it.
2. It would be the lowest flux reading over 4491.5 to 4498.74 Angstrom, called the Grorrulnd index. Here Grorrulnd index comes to 0.7566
